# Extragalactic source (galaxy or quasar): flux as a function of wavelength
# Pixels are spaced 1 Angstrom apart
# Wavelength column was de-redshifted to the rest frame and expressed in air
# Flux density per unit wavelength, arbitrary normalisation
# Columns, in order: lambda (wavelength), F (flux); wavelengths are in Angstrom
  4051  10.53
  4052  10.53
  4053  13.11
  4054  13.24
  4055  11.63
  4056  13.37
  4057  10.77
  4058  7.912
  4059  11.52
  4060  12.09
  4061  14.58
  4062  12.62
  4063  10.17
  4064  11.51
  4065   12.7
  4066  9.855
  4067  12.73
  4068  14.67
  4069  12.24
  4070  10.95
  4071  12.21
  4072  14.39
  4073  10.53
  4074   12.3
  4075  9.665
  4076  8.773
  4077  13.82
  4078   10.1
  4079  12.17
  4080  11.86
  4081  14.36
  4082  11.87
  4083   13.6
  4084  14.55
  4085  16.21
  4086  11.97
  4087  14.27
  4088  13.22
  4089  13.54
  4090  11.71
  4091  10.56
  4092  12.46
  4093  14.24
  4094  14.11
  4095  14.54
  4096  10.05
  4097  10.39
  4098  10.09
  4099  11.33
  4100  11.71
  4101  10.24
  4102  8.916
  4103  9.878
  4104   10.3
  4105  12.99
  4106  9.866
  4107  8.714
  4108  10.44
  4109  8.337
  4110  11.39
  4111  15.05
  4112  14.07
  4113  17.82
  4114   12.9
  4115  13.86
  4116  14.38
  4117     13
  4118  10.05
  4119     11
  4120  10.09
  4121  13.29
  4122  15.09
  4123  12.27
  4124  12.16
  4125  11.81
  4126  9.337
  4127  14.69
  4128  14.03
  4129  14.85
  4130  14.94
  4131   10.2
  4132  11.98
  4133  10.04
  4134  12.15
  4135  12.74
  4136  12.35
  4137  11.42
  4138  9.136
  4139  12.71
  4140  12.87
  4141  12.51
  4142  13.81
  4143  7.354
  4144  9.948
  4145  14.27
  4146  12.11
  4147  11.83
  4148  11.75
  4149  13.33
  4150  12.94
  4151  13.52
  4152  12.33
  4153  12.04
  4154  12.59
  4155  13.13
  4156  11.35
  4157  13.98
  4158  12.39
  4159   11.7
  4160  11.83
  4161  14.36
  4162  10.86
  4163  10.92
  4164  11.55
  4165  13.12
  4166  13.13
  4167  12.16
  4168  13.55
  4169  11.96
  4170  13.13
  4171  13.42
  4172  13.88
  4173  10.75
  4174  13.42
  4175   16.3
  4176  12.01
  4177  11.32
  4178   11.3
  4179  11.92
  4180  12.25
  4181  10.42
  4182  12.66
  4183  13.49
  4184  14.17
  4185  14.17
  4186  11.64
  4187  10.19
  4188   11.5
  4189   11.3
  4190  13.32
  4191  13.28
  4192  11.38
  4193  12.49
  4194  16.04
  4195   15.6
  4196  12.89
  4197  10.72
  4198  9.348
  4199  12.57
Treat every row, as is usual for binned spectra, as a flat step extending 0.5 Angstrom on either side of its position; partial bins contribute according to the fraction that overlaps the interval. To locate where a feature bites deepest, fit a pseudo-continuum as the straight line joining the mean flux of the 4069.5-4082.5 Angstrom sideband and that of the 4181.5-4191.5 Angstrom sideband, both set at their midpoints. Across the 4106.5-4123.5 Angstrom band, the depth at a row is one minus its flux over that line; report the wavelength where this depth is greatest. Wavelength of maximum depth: 4109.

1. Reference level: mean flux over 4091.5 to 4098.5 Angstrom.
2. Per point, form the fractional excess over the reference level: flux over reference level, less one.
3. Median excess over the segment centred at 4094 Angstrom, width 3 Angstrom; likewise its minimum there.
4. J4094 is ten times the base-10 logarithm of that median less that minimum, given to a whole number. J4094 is -20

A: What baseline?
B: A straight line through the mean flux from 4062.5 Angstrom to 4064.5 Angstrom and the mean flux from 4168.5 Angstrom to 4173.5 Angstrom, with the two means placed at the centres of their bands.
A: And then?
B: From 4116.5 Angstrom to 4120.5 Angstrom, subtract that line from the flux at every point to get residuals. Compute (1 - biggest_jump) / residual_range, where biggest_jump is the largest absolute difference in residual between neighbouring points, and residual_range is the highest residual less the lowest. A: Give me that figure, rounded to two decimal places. -0.66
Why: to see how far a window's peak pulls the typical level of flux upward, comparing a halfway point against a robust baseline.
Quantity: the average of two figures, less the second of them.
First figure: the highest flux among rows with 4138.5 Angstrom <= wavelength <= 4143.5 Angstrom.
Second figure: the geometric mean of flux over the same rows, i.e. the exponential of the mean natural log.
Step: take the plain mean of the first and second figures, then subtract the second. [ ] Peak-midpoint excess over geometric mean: 1.12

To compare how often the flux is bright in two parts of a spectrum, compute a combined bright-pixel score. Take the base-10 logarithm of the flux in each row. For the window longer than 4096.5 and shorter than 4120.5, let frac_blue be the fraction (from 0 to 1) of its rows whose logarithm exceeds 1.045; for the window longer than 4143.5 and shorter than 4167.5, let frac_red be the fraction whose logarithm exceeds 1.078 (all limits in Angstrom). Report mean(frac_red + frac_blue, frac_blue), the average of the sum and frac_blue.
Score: 0.77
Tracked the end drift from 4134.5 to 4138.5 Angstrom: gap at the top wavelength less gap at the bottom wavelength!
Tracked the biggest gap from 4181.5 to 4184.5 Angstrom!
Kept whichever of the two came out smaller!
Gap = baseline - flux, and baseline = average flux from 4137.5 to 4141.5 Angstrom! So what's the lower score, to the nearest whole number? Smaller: -1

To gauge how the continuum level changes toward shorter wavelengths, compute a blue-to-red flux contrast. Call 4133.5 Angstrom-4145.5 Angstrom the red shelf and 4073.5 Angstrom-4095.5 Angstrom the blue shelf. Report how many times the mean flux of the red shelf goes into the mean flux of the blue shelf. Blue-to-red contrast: 1.08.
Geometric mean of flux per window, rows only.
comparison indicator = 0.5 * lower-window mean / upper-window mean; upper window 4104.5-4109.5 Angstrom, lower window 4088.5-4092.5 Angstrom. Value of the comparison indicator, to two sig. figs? 0.60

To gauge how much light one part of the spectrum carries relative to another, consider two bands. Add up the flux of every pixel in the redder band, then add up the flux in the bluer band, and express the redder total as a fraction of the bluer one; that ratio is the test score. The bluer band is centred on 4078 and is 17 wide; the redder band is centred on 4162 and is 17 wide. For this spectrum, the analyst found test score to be 1.011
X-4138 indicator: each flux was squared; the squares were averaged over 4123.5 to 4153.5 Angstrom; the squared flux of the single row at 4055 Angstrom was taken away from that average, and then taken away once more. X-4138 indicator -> -119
